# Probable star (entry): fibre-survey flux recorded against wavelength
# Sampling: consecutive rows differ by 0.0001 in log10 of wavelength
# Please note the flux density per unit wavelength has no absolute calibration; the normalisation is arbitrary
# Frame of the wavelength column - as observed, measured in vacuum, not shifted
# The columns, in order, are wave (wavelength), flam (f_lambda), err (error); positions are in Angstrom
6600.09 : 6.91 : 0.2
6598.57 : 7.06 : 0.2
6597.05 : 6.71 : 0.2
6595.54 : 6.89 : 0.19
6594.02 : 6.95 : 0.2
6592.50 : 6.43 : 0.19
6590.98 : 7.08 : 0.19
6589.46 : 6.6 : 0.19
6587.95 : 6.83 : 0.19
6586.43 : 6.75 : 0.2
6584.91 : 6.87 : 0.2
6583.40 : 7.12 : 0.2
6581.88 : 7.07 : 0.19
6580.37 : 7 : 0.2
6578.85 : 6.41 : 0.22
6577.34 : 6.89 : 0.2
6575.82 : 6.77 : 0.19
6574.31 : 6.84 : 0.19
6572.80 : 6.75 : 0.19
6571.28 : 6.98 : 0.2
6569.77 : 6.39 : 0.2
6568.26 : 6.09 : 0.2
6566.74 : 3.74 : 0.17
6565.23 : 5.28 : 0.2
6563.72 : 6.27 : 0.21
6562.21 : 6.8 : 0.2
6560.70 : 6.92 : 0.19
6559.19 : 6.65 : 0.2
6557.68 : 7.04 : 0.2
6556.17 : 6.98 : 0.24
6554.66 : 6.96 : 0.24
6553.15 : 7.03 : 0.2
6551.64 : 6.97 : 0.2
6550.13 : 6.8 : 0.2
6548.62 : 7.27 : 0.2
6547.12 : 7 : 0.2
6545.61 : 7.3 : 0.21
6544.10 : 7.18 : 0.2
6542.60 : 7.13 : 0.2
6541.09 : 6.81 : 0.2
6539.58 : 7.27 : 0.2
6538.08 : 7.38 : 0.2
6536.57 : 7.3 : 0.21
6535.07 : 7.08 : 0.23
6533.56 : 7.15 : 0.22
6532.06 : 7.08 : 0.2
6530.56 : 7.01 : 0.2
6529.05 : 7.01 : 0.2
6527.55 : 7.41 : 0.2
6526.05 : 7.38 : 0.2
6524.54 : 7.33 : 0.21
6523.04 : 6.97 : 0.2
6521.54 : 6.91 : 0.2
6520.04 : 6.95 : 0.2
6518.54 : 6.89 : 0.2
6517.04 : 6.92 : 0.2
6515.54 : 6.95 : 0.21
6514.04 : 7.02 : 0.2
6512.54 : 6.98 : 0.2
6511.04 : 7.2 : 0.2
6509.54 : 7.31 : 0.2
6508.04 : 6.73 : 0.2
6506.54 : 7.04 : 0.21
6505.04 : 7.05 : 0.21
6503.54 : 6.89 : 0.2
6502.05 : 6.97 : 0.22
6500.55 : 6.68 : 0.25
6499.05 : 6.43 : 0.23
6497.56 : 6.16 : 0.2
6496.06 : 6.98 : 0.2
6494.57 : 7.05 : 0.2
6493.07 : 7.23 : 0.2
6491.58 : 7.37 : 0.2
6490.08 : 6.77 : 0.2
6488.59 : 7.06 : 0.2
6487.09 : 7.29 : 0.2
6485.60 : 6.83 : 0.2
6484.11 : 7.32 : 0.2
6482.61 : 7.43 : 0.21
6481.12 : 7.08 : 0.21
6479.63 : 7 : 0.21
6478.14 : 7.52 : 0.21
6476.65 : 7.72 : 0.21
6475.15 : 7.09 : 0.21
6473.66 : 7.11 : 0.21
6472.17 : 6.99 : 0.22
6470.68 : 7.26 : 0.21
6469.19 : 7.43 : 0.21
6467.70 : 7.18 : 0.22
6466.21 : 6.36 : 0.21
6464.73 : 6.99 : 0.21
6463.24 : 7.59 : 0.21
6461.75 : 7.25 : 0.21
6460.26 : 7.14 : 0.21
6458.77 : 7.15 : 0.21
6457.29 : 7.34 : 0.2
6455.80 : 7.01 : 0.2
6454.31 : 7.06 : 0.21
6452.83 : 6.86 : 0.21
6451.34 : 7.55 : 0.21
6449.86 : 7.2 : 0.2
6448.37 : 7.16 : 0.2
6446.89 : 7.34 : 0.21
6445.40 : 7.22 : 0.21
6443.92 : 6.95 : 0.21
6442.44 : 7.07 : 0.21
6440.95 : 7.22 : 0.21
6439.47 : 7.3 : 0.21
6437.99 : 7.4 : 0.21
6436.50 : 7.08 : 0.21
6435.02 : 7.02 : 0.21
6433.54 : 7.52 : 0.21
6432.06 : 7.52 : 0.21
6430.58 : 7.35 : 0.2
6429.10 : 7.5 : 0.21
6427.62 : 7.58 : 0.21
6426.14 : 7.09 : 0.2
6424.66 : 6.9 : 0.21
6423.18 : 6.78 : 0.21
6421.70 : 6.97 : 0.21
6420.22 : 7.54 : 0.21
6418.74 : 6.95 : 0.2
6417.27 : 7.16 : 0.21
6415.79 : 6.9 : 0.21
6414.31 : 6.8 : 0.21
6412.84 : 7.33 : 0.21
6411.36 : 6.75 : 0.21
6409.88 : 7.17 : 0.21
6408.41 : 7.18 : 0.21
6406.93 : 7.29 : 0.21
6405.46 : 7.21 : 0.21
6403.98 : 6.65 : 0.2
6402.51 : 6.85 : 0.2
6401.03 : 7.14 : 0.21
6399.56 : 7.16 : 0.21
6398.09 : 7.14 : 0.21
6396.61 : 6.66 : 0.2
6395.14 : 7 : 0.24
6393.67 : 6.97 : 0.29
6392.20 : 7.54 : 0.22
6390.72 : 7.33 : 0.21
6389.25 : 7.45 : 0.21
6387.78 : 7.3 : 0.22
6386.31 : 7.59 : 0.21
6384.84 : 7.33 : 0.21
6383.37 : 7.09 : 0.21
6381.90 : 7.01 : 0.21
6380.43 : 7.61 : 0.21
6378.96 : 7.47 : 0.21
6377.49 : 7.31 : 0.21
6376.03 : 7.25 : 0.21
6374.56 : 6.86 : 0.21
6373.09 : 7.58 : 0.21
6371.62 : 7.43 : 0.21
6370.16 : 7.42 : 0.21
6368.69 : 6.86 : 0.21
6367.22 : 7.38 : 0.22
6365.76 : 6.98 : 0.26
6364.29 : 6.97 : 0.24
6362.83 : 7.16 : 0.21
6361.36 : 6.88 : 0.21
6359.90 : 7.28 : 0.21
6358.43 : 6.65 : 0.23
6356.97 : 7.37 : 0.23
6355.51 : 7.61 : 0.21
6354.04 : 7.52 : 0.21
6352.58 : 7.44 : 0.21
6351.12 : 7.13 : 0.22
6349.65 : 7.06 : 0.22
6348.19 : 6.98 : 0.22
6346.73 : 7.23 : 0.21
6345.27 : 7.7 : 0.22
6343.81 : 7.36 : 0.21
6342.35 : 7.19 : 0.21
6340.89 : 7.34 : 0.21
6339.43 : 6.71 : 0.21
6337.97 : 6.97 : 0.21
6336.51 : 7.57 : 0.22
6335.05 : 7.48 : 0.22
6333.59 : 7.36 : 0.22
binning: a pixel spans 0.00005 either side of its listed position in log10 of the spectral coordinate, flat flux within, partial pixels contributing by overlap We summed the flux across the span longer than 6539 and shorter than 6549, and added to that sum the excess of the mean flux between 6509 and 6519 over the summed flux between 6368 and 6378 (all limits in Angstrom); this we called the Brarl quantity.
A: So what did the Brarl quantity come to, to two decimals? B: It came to 6.29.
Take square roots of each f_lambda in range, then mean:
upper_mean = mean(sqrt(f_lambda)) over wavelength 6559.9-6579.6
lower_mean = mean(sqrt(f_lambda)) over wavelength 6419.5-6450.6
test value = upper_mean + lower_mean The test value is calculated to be 5.19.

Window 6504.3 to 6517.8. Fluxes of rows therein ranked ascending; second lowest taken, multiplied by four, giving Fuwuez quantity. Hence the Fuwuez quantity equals 27.7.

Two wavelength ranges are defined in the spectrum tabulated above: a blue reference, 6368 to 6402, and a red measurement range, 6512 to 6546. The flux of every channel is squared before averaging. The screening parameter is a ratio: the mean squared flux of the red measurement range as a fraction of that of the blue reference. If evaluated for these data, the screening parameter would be 0.96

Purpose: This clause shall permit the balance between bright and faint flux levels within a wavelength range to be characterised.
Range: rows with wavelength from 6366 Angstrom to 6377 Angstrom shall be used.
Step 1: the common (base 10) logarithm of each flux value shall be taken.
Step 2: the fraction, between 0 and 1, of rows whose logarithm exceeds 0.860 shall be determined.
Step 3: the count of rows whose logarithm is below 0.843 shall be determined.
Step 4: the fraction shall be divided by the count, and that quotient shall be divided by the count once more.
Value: 0.18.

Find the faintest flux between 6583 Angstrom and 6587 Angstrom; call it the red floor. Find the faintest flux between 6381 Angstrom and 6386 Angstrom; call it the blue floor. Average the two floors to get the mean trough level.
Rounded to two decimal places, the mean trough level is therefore 6.88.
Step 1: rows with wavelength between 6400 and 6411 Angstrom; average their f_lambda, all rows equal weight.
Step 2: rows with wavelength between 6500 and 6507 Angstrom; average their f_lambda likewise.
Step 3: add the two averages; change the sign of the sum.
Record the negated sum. -14.0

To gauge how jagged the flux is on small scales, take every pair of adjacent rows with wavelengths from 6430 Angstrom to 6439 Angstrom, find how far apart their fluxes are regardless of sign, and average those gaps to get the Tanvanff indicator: 0.21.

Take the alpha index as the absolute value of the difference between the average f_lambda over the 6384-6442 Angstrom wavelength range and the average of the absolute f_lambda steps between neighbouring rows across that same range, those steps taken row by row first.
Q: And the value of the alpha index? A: 6.92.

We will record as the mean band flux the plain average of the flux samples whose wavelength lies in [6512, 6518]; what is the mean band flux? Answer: 6.97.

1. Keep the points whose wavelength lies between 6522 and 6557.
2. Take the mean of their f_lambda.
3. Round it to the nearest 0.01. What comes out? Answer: 7.12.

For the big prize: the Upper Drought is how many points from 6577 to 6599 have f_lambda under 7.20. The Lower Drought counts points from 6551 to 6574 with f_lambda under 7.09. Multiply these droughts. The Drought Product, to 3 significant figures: 225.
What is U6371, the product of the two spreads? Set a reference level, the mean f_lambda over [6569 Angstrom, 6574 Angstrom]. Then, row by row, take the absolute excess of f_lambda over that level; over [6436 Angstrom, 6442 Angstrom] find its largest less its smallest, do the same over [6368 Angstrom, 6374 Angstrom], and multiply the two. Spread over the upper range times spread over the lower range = 0.23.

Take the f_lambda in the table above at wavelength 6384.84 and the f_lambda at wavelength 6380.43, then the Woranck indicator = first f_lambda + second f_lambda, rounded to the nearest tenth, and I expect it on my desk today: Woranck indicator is 14.9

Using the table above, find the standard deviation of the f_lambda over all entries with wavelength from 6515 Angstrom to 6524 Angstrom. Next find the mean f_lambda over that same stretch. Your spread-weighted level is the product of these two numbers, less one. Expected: -0.8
